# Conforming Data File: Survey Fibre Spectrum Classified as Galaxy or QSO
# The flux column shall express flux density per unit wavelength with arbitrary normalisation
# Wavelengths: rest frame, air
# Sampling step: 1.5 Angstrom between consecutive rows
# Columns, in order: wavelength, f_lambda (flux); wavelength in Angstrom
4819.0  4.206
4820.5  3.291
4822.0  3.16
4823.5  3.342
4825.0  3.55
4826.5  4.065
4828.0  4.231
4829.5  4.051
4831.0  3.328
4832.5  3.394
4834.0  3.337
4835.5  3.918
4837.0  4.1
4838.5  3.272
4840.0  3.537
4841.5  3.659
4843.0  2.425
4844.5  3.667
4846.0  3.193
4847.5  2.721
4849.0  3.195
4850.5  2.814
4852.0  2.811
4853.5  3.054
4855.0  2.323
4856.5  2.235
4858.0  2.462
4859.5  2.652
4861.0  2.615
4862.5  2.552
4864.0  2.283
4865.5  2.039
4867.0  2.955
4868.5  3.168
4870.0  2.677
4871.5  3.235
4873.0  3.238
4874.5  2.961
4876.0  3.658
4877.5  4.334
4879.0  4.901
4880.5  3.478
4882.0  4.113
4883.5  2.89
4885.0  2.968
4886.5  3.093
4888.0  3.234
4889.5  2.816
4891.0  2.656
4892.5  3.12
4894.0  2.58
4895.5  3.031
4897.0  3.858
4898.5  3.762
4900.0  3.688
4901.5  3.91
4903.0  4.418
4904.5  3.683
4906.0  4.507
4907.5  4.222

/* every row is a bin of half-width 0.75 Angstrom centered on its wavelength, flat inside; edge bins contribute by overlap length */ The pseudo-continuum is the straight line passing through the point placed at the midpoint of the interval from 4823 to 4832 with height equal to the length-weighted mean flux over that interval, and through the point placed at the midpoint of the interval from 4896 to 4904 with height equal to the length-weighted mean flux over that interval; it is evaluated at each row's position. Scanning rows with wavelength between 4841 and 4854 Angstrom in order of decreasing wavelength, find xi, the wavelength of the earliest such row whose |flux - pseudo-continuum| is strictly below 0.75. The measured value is 4849.0 Angstrom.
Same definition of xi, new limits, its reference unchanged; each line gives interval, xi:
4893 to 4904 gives 4903.0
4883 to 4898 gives 4897.0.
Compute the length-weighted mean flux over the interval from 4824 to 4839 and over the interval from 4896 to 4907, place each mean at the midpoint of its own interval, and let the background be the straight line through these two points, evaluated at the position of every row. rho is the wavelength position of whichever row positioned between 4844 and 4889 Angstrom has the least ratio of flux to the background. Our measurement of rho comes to 4865.5 Angstrom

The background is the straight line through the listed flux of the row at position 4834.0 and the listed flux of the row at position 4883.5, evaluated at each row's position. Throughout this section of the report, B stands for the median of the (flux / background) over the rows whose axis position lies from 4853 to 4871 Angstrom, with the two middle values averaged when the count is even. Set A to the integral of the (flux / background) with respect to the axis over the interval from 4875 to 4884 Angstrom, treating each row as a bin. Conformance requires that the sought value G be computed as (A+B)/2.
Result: 6.4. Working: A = 12.0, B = 0.84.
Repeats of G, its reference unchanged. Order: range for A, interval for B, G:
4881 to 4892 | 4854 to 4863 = 6.4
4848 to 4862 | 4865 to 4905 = 6.5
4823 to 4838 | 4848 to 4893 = 8.8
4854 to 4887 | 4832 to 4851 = 17.2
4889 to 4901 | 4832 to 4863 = 7.4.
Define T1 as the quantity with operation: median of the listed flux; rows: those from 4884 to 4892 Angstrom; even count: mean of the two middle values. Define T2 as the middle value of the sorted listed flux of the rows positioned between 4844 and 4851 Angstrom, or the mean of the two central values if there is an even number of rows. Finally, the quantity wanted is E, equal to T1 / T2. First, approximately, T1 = 2.97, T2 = 3.2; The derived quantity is 0.93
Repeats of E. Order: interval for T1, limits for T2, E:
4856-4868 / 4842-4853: 0.89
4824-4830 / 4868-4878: 1.25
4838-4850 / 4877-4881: 0.75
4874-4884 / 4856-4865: 1.46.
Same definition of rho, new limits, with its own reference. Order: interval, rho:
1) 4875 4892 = 4891.0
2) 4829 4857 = 4856.5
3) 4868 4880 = 4870.0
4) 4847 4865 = 4856.5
